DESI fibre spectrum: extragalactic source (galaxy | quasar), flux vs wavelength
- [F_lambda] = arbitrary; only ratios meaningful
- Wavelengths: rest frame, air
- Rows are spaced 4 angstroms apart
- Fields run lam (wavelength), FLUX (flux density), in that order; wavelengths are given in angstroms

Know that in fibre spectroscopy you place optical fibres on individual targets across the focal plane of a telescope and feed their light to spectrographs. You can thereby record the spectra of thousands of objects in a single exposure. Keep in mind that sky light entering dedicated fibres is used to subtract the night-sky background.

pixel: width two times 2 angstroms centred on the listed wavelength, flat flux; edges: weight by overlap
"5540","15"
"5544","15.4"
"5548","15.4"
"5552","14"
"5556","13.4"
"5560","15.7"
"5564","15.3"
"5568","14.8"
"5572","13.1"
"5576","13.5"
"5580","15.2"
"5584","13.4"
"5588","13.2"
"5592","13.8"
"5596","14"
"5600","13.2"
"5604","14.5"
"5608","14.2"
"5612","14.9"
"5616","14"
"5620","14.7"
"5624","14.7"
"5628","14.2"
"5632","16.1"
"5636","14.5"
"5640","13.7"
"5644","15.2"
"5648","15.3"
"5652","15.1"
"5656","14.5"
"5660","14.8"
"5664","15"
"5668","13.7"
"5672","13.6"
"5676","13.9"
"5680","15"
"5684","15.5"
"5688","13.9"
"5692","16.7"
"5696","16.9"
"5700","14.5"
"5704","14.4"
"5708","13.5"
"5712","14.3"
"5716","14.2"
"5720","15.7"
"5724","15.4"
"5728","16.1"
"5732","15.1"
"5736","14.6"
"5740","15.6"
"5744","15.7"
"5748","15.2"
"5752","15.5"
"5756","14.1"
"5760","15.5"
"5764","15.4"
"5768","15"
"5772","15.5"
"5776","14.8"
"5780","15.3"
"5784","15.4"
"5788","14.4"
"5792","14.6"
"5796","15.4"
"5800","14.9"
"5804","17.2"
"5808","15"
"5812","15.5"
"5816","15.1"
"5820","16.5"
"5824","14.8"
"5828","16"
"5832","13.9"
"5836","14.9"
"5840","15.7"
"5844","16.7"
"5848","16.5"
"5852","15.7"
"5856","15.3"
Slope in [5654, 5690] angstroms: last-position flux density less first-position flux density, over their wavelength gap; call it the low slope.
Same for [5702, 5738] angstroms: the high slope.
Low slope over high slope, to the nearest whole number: -3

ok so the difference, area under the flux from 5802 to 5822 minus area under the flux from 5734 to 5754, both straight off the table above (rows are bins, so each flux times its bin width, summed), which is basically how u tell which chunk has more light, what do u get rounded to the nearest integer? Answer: 11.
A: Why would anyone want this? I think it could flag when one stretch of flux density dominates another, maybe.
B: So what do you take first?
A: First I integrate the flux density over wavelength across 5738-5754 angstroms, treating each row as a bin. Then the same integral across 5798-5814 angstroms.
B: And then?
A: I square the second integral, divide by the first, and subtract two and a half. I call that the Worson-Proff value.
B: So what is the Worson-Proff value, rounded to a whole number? 250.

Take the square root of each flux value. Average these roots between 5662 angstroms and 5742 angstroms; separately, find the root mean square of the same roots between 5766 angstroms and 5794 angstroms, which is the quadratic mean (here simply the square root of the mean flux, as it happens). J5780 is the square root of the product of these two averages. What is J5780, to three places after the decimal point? 3.864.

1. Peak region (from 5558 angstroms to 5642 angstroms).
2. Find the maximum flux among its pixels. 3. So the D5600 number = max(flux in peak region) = 16.1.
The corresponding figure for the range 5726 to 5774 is 16.1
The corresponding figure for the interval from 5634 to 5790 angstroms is 16.9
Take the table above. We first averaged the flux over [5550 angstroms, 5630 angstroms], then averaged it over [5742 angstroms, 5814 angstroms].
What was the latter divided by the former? 1.07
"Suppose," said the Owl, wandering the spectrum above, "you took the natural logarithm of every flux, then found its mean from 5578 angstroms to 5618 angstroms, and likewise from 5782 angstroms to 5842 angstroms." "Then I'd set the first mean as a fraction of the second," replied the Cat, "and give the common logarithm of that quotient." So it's -0.014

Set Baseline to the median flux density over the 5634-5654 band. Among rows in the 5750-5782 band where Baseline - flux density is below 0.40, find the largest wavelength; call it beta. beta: 5780 angstroms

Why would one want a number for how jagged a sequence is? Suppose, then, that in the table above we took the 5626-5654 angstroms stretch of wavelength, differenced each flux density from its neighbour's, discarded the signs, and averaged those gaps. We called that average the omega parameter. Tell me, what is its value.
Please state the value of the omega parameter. 1.0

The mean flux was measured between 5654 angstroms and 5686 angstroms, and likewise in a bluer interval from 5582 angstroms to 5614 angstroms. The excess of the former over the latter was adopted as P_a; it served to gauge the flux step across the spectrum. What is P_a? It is 0.60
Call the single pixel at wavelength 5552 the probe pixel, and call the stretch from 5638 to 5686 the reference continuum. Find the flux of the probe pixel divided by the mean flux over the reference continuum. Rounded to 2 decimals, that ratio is 0.96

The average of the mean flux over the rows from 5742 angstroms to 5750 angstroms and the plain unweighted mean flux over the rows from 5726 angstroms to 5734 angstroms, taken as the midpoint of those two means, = 15.5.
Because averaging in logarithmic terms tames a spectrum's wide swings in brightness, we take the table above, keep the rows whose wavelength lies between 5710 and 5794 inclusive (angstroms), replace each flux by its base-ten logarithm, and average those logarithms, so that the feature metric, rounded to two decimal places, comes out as 1.18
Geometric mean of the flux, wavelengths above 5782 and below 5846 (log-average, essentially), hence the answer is 15.4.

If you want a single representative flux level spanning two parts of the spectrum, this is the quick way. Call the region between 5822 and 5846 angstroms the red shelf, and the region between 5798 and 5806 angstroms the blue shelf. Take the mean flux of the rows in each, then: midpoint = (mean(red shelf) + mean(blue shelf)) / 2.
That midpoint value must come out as 15.7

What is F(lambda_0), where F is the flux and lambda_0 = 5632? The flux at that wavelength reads 16.1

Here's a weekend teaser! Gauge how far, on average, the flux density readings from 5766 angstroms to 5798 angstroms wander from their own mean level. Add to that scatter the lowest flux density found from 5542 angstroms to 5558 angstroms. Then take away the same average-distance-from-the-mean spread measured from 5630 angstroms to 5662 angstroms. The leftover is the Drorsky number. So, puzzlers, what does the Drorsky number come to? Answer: 13.2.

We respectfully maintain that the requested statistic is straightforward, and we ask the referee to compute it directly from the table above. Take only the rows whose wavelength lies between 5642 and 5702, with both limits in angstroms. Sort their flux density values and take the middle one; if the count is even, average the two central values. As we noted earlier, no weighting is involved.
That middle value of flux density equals 15.0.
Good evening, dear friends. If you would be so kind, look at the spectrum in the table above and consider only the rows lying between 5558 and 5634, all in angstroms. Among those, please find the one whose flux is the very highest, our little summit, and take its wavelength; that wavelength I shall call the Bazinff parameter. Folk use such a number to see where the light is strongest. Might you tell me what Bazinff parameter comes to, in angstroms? 5632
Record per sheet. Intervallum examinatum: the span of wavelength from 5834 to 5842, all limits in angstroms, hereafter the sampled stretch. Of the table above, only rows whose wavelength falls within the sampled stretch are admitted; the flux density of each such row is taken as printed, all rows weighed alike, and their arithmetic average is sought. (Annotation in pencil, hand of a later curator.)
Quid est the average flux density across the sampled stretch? 15.3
